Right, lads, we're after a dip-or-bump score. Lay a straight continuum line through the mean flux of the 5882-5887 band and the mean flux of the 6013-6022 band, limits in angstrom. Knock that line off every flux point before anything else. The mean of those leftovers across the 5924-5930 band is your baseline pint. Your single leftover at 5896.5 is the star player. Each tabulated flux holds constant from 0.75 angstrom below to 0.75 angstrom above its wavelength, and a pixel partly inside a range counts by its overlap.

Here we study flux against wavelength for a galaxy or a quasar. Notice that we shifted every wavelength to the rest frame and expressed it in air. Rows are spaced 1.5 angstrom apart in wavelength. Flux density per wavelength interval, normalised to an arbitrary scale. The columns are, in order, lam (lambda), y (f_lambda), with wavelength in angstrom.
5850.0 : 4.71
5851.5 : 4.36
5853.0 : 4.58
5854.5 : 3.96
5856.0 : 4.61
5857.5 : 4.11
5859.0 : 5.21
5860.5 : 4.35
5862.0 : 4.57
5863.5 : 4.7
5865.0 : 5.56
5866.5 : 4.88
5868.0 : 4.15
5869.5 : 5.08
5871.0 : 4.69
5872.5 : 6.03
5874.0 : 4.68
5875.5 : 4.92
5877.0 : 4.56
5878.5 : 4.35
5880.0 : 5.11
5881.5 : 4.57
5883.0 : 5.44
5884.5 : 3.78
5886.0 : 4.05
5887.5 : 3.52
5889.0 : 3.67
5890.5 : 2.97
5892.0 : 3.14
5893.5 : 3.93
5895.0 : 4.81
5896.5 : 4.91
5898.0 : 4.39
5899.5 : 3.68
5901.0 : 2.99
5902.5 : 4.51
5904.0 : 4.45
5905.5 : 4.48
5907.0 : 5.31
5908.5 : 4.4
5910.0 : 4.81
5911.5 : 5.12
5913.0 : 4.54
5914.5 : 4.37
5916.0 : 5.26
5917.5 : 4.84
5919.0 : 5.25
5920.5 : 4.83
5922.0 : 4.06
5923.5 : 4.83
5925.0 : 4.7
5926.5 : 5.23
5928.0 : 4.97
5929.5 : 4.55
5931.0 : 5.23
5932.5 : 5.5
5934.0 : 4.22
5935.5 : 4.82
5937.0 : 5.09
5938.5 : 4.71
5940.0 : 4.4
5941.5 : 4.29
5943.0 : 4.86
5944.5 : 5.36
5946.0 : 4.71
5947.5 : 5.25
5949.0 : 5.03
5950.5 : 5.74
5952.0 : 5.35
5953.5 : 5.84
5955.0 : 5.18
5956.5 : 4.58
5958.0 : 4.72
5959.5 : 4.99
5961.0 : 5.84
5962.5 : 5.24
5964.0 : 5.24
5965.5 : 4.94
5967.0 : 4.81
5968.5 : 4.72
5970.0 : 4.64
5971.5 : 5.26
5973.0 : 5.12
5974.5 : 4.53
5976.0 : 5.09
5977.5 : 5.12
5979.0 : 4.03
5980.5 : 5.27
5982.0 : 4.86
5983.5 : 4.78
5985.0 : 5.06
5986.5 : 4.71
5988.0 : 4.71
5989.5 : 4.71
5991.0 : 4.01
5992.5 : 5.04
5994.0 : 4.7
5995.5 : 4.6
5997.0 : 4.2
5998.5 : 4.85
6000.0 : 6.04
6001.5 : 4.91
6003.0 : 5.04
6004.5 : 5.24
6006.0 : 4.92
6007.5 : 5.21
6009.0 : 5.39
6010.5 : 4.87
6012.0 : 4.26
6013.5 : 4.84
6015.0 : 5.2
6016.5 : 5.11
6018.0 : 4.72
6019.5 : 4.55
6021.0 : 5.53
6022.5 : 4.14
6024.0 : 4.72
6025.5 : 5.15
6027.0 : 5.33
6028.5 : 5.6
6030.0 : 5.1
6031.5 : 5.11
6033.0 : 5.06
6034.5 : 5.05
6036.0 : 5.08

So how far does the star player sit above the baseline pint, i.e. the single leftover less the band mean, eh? 0.2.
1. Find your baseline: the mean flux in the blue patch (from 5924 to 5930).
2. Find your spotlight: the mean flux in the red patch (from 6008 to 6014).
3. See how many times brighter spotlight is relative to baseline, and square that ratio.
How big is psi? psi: 0.99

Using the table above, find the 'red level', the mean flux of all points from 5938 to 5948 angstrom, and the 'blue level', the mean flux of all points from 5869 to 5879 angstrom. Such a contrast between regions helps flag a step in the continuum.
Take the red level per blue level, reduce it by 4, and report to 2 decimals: -3.02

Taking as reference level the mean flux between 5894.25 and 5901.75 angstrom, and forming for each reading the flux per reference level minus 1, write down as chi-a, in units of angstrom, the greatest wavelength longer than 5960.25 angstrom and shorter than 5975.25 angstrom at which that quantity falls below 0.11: 5974.5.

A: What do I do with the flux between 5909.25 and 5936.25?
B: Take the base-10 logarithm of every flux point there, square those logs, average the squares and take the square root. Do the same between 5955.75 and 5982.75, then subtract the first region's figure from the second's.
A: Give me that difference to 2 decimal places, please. 0.01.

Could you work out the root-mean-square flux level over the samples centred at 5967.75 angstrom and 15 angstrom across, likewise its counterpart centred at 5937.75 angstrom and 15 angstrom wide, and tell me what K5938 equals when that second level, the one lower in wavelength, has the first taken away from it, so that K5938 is -0.2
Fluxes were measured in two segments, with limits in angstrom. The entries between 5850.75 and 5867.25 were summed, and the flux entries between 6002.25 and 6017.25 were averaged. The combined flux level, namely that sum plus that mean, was 56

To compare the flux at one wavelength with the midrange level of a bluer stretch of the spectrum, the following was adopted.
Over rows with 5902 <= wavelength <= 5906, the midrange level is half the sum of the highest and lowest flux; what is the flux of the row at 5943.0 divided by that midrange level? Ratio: 1.08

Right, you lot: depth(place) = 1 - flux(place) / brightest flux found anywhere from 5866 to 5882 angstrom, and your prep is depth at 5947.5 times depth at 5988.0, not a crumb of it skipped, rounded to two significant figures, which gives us 0.028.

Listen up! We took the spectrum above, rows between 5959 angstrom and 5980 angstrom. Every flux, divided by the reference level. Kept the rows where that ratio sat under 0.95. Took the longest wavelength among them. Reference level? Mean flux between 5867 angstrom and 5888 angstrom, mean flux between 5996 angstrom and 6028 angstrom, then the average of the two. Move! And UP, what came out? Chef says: 5979.0 angstrom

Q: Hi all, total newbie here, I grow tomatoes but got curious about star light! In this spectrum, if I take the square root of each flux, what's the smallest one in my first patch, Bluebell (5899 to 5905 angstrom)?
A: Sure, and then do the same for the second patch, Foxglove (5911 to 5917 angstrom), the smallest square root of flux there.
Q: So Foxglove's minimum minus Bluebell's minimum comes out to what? 0.4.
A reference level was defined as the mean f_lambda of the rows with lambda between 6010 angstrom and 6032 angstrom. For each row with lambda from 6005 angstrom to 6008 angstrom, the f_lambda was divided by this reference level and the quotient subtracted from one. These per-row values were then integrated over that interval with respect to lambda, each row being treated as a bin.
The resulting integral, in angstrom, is -0.07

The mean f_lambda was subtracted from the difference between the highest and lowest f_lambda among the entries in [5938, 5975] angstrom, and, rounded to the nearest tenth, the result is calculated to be -3.5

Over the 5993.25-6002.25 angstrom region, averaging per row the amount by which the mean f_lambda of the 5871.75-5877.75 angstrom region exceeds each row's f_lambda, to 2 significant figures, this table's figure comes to 0.16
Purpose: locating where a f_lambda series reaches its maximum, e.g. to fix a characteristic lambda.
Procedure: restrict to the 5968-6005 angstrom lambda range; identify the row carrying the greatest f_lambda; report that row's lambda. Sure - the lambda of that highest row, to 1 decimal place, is 6000.0 angstrom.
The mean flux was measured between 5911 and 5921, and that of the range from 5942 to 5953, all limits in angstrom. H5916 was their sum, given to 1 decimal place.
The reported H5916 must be 10.1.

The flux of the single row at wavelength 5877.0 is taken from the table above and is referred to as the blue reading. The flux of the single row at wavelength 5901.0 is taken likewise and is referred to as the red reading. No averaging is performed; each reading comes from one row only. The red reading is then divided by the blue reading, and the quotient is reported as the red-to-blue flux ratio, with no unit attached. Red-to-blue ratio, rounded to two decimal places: 0.66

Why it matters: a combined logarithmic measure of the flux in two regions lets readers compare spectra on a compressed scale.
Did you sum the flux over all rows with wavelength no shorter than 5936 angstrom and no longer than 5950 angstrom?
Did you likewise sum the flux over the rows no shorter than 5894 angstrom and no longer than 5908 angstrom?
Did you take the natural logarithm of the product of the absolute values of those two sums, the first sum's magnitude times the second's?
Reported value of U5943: 7.45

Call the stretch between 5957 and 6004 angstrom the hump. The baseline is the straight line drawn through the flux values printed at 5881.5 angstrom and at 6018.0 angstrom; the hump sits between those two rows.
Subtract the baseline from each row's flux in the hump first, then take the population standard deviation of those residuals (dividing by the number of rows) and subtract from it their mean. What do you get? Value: 0.21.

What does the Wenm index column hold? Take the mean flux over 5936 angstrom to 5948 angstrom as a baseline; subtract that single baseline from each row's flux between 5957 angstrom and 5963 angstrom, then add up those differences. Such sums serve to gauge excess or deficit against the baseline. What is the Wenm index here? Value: 1.5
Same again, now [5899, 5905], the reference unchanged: -3.7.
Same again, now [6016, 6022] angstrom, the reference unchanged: 0.6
